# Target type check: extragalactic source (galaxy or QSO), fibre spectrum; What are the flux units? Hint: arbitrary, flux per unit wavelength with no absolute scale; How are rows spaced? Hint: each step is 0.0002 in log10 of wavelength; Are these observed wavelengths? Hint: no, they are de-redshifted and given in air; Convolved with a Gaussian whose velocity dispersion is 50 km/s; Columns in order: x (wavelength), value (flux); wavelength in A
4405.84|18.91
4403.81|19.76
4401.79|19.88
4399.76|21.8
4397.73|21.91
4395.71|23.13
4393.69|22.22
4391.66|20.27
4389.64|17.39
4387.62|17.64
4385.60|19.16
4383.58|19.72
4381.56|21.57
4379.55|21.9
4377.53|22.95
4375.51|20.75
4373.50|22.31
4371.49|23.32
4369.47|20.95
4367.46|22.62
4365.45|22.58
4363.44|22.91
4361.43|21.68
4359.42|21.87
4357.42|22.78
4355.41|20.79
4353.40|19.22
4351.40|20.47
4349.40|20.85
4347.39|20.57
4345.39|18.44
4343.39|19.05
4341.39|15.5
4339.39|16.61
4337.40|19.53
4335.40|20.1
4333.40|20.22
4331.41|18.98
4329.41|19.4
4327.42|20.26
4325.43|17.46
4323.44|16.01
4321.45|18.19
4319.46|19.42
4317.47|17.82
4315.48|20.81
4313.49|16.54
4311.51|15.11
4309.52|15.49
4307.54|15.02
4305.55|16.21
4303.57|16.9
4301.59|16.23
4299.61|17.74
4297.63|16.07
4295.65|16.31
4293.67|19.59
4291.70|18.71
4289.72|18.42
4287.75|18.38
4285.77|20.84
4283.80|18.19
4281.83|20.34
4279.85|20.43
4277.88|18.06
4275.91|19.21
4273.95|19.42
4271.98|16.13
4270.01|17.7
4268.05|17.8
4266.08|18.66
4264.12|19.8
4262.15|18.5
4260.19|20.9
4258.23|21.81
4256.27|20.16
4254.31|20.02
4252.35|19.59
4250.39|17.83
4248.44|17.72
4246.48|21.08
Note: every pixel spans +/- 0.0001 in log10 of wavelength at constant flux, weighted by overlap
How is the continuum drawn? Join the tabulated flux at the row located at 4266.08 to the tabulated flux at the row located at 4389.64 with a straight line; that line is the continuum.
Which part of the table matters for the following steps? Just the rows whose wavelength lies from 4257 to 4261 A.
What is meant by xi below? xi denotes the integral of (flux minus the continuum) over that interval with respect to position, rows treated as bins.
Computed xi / 10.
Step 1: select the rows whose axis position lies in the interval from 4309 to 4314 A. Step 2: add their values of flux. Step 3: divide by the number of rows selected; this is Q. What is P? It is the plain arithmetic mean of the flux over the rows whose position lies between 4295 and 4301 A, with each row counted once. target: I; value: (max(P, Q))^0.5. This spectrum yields 4.1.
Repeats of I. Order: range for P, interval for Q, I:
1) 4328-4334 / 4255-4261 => 4.6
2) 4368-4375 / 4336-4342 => 4.7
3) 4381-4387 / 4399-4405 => 4.5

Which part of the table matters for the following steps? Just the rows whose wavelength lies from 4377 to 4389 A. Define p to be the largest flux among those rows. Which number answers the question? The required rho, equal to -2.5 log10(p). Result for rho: -3.40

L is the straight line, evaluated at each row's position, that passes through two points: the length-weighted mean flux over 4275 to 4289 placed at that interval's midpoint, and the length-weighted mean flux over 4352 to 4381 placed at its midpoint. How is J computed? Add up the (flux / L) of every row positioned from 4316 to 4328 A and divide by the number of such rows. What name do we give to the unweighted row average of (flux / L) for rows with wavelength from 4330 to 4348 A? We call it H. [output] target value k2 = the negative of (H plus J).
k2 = -1.78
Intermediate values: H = 0.892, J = 0.89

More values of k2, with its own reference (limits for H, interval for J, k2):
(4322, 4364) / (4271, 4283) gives -1.91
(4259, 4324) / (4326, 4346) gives -1.82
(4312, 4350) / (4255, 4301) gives -1.88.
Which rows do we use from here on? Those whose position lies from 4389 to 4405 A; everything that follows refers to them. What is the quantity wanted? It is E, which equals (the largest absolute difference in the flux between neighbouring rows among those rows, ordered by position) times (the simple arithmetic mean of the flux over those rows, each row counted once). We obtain 60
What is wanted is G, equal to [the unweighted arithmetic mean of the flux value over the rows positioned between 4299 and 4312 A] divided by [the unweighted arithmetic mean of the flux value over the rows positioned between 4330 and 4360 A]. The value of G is 0.82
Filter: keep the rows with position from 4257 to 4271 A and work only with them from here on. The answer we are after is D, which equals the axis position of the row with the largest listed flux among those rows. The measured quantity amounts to 4258.23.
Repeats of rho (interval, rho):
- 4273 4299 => -3.30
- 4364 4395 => -3.42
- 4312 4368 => -3.40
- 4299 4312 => -3.12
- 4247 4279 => -3.35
